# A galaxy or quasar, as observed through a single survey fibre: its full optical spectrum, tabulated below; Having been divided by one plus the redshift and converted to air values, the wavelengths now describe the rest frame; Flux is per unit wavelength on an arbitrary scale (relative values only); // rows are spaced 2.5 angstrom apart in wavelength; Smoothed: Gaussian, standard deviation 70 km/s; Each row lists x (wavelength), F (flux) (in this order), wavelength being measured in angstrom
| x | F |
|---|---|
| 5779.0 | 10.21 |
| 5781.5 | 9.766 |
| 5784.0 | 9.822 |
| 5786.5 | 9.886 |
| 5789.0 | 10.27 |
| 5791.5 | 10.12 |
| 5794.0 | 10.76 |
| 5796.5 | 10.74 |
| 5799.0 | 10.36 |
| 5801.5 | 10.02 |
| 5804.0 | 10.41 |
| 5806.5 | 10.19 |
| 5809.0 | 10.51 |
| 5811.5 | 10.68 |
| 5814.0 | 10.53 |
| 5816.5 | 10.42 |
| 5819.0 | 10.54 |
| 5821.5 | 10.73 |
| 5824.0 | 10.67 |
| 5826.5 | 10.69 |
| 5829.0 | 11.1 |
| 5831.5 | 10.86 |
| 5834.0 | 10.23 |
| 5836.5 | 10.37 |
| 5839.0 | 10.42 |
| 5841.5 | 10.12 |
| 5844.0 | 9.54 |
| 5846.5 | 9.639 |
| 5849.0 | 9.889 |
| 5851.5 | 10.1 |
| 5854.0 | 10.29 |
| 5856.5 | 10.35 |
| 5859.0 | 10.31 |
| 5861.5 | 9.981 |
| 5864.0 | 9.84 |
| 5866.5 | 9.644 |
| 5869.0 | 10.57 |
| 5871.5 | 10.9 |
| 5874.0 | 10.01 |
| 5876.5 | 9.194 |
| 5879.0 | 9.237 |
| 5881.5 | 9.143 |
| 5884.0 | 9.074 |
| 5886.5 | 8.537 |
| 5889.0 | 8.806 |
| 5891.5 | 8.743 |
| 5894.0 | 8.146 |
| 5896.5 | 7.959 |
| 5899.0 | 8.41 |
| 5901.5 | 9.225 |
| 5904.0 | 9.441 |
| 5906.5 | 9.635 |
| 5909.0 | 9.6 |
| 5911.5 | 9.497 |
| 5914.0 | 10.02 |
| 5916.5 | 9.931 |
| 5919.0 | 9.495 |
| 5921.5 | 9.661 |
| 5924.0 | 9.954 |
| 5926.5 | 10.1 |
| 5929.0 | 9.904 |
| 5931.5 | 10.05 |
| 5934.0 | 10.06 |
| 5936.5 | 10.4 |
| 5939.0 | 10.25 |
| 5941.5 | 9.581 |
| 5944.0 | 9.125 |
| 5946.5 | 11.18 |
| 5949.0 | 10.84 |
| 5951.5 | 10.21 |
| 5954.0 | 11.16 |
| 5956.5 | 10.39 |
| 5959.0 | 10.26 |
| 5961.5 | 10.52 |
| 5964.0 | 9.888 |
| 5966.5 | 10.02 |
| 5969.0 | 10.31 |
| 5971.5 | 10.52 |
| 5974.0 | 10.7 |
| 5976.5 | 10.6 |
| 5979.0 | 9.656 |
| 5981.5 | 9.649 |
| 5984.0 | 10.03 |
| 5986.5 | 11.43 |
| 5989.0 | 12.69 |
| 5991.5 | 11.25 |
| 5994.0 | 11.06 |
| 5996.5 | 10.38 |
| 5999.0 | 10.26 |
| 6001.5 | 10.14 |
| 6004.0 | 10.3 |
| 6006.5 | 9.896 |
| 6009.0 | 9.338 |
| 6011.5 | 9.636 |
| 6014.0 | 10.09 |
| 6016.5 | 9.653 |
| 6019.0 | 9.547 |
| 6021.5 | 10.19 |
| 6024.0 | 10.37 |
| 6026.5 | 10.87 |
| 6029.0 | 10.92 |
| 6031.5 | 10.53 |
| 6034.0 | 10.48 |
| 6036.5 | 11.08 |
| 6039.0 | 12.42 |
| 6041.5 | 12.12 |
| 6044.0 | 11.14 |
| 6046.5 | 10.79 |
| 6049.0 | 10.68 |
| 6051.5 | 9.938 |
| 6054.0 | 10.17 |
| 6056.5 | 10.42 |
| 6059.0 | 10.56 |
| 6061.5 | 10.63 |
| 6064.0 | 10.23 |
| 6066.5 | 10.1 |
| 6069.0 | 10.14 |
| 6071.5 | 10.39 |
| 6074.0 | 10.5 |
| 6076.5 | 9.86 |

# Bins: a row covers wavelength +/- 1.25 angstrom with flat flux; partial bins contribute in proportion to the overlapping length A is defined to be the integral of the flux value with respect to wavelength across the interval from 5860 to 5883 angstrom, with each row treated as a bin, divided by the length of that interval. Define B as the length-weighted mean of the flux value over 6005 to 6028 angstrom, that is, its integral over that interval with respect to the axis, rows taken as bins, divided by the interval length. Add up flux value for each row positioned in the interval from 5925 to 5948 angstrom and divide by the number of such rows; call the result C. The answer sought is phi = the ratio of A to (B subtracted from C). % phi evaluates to 95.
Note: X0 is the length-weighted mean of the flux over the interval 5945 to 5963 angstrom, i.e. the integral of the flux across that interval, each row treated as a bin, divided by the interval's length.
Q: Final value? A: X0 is 10.6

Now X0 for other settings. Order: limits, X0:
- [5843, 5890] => 9.7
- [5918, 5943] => 9.9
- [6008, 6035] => 10.2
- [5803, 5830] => 10.6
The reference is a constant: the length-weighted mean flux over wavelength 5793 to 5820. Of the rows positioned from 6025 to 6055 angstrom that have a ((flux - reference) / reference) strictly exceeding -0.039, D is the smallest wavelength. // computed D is 6026.5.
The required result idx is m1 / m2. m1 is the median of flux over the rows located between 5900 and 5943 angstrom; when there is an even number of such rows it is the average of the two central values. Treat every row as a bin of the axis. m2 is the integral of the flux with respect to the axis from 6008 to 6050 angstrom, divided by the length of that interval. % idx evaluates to 0.94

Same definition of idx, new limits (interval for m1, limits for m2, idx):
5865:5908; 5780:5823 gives 0.89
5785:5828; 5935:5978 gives 1.02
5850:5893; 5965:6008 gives 0.94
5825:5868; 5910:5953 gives 1.02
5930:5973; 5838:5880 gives 1.03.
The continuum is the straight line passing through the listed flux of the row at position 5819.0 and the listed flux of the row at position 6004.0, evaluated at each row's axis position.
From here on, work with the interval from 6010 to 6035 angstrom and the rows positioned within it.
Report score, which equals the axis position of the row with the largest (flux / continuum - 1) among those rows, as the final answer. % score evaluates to 6029.0 angstrom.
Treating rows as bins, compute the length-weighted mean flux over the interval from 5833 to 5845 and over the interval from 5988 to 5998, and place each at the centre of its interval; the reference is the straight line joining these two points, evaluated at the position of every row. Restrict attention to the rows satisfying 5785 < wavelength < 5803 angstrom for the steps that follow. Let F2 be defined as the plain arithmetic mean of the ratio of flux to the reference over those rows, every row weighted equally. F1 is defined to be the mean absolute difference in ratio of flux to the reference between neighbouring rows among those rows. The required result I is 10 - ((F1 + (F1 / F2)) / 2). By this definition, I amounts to 9.97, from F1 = 0.033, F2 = 1.05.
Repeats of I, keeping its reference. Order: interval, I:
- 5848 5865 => 9.98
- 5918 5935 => 9.99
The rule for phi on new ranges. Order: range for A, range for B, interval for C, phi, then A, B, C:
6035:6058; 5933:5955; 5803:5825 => 51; 11.0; 10.3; 10.5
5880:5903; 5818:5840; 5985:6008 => 44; 8.7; 10.6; 10.8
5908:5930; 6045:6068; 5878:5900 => -6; 9.8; 10.4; 8.7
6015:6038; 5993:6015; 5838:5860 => -268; 10.4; 10.1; 10.1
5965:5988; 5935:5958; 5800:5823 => 100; 10.3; 10.3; 10.4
